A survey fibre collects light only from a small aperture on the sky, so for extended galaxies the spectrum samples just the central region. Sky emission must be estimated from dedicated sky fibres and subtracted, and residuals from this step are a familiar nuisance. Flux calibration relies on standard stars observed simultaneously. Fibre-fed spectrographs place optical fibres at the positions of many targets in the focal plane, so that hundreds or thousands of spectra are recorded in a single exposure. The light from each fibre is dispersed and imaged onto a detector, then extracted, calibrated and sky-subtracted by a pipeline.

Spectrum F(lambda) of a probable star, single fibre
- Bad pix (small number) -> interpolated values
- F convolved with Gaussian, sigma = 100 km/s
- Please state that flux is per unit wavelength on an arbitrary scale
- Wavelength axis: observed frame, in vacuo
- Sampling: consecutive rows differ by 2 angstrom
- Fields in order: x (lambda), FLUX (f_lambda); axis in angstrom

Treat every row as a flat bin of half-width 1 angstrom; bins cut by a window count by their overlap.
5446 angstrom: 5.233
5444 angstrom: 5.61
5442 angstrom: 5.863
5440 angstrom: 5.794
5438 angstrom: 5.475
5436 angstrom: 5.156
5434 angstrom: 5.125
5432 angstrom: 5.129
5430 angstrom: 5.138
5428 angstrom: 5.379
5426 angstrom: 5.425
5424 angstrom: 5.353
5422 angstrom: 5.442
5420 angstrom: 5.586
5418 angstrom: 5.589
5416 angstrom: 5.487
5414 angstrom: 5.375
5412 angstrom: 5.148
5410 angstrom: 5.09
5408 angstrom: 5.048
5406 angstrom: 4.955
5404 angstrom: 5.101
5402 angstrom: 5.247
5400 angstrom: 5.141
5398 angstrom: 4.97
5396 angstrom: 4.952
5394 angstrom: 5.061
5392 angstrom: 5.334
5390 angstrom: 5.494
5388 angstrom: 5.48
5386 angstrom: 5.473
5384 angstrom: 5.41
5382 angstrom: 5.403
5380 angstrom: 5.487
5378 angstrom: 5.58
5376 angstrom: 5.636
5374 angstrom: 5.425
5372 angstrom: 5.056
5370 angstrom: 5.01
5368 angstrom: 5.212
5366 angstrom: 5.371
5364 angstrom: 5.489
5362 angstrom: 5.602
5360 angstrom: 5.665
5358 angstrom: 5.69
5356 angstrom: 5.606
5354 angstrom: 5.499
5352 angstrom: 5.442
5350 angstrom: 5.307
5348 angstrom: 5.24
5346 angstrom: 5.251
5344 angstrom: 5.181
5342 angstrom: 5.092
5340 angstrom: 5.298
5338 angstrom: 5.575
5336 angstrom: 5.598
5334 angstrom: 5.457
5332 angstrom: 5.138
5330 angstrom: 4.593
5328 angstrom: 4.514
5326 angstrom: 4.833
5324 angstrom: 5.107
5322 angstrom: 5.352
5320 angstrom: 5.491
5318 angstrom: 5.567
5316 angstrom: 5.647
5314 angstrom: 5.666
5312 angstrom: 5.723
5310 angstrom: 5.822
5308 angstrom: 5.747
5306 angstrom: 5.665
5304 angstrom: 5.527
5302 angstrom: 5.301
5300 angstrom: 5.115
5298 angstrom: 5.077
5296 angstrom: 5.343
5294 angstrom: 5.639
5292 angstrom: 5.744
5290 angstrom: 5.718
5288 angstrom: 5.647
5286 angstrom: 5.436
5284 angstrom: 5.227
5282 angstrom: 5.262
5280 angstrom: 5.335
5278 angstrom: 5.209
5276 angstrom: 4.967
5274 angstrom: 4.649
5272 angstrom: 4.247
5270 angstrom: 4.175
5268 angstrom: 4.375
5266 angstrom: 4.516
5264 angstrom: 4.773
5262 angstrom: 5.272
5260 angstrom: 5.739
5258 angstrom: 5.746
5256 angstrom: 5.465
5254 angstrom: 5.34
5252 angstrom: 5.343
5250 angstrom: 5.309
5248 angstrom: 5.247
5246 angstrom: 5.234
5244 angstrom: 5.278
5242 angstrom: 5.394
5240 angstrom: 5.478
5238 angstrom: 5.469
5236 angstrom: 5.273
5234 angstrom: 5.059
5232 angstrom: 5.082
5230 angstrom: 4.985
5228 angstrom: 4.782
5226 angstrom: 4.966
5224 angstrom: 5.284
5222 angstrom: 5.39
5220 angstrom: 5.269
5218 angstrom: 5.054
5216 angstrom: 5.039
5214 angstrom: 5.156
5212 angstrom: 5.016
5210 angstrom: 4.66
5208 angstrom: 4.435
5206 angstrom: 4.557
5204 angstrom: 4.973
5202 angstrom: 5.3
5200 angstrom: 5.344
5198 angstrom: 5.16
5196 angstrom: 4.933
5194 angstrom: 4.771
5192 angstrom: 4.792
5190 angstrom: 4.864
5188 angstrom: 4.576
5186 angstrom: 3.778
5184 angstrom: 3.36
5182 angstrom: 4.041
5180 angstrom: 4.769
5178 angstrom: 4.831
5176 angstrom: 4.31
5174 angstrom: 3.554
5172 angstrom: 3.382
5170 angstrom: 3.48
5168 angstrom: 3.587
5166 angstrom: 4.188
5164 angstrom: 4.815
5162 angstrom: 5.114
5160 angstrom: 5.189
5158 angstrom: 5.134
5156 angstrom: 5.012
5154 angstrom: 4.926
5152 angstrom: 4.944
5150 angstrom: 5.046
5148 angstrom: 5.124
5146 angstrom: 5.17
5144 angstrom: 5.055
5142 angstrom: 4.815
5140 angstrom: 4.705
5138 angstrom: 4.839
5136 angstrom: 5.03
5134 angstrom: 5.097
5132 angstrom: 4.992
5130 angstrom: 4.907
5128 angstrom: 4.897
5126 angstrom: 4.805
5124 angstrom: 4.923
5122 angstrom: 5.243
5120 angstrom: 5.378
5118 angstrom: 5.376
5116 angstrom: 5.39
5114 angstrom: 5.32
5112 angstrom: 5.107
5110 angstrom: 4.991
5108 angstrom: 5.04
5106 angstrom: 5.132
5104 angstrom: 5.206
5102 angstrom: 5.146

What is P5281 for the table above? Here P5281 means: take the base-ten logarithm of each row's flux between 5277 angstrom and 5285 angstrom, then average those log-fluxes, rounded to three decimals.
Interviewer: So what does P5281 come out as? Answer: 0.721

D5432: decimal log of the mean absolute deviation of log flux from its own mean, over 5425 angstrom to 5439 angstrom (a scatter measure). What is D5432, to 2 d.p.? -1.93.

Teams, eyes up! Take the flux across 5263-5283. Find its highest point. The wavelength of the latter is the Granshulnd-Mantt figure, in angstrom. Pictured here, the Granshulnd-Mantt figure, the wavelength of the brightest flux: 5280 angstrom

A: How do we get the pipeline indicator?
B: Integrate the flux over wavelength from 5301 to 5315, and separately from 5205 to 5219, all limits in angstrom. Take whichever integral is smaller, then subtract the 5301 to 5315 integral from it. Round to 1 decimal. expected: -11.1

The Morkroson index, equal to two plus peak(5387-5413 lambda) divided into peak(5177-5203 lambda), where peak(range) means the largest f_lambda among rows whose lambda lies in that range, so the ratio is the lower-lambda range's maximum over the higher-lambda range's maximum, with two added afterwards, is 2.97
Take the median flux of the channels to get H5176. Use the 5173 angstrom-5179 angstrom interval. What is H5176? 4.31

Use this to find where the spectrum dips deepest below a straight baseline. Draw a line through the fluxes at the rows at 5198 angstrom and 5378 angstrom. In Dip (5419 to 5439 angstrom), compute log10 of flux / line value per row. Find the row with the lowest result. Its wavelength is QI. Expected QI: 5434 angstrom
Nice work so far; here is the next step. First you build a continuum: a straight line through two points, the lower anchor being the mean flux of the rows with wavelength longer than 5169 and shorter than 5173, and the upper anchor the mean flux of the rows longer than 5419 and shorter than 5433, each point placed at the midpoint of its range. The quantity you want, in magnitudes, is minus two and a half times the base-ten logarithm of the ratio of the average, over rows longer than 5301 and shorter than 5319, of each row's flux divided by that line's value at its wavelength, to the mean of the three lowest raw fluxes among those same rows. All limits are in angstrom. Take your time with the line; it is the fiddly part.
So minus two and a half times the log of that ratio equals 1.60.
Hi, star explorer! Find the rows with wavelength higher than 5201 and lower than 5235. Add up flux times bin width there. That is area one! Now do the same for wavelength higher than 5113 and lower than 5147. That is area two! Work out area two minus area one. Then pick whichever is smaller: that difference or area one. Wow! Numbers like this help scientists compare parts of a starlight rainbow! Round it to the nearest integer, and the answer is 2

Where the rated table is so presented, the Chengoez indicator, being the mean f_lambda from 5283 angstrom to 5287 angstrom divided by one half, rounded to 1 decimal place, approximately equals 10.7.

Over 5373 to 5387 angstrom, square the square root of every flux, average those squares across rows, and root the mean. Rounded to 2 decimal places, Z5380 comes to 2.34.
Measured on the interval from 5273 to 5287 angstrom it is 2.27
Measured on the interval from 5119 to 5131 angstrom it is 2.24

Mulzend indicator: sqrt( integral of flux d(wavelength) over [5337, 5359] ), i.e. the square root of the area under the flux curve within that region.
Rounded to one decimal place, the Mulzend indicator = 10.9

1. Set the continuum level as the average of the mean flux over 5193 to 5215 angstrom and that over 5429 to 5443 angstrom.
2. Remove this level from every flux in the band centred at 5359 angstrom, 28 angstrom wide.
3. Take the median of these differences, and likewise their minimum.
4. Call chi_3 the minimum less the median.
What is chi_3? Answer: -0.40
